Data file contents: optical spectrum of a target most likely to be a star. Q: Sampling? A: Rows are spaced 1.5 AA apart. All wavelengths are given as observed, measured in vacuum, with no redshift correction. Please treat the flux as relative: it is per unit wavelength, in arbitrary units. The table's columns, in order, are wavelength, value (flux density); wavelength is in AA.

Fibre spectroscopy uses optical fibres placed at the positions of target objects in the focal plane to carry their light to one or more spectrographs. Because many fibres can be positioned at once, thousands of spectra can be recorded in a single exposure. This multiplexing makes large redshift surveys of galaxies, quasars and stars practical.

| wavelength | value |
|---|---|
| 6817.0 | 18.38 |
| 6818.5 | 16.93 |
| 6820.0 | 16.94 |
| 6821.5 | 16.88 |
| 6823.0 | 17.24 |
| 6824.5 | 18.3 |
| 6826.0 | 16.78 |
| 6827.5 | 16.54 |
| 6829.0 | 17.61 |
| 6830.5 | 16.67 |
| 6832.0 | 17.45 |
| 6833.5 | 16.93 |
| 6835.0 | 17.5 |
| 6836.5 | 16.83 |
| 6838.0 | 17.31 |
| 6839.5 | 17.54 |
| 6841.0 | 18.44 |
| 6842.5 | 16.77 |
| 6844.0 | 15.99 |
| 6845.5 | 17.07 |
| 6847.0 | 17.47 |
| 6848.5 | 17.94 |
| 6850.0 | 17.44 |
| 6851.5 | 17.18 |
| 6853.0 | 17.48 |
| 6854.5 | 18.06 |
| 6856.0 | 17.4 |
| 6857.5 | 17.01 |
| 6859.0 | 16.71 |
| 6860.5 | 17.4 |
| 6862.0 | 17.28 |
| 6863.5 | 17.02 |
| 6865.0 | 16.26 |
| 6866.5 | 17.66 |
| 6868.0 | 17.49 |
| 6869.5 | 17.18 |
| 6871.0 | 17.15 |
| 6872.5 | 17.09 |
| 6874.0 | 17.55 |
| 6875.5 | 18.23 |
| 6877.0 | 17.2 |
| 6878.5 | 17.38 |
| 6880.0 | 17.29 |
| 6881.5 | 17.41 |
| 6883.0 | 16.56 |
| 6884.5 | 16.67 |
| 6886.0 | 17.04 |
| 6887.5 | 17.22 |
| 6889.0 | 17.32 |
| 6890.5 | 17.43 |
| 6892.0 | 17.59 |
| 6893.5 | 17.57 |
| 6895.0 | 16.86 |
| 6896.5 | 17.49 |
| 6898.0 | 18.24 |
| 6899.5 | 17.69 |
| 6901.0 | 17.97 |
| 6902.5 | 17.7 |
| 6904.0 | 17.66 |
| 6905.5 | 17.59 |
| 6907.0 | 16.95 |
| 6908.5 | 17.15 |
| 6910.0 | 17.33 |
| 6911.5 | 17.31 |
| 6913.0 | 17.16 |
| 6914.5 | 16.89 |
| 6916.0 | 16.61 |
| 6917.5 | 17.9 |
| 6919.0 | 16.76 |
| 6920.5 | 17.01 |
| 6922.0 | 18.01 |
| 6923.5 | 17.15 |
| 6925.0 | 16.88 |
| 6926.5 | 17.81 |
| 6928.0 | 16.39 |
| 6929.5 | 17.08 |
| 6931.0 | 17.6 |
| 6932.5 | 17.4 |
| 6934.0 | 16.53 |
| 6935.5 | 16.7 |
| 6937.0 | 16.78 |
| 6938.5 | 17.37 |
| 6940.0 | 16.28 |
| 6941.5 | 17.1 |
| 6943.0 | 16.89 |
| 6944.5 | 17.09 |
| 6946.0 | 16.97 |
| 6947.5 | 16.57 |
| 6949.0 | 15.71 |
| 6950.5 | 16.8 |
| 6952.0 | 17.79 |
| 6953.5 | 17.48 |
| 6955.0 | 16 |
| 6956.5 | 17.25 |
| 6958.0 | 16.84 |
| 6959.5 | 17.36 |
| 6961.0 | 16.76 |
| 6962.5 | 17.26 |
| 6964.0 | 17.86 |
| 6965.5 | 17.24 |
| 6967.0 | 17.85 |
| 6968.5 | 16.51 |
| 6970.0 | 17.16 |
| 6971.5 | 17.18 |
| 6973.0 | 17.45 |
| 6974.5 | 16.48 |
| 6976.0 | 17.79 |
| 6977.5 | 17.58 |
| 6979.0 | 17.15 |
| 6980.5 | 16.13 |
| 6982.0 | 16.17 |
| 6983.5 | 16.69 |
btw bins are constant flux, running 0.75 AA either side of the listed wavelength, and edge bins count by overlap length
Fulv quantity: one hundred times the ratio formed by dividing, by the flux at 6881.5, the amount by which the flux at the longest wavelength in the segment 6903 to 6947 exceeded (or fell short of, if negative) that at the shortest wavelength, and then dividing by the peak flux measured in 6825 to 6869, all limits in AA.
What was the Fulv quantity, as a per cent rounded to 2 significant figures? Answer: -0.21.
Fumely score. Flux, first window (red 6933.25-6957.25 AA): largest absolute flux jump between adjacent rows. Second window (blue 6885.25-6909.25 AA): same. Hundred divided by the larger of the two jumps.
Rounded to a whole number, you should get 68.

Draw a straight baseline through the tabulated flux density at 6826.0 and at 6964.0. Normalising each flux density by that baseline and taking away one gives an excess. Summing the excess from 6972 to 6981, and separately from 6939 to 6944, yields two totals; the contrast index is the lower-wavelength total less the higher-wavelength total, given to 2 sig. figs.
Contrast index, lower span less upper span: 0.13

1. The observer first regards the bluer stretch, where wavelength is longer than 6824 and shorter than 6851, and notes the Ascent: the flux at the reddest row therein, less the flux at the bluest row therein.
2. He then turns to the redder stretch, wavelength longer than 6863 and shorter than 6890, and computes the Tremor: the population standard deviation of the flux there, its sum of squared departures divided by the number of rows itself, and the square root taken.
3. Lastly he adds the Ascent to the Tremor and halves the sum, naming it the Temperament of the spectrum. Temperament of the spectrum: -0.22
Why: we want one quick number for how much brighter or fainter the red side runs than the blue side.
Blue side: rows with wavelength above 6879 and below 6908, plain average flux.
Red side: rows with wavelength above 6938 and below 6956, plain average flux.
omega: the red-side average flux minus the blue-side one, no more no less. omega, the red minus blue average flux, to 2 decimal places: -0.54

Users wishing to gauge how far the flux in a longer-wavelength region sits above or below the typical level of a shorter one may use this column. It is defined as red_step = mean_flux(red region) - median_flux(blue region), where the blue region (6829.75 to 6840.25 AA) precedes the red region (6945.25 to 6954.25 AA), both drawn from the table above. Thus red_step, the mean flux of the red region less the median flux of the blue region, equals -0.4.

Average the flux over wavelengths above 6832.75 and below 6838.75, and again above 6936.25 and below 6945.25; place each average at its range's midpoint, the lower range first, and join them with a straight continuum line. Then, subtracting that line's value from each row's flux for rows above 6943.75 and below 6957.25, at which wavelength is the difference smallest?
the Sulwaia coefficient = 6949.0 AA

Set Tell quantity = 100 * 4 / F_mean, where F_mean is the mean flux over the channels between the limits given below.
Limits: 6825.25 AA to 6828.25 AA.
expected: 24.0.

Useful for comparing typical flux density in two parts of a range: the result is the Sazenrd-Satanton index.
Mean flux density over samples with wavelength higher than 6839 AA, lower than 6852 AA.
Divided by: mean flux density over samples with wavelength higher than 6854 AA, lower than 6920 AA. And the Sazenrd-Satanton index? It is 1.001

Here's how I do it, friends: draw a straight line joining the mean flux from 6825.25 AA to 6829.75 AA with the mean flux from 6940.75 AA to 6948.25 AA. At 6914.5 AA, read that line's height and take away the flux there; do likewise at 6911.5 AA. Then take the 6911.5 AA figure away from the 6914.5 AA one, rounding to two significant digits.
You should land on 0.42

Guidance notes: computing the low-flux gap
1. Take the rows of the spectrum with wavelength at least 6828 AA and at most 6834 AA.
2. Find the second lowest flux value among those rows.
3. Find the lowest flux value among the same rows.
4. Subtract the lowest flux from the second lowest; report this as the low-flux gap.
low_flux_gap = 0.26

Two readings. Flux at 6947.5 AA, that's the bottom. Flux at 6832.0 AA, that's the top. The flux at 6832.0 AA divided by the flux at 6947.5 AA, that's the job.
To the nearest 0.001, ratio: 1.053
